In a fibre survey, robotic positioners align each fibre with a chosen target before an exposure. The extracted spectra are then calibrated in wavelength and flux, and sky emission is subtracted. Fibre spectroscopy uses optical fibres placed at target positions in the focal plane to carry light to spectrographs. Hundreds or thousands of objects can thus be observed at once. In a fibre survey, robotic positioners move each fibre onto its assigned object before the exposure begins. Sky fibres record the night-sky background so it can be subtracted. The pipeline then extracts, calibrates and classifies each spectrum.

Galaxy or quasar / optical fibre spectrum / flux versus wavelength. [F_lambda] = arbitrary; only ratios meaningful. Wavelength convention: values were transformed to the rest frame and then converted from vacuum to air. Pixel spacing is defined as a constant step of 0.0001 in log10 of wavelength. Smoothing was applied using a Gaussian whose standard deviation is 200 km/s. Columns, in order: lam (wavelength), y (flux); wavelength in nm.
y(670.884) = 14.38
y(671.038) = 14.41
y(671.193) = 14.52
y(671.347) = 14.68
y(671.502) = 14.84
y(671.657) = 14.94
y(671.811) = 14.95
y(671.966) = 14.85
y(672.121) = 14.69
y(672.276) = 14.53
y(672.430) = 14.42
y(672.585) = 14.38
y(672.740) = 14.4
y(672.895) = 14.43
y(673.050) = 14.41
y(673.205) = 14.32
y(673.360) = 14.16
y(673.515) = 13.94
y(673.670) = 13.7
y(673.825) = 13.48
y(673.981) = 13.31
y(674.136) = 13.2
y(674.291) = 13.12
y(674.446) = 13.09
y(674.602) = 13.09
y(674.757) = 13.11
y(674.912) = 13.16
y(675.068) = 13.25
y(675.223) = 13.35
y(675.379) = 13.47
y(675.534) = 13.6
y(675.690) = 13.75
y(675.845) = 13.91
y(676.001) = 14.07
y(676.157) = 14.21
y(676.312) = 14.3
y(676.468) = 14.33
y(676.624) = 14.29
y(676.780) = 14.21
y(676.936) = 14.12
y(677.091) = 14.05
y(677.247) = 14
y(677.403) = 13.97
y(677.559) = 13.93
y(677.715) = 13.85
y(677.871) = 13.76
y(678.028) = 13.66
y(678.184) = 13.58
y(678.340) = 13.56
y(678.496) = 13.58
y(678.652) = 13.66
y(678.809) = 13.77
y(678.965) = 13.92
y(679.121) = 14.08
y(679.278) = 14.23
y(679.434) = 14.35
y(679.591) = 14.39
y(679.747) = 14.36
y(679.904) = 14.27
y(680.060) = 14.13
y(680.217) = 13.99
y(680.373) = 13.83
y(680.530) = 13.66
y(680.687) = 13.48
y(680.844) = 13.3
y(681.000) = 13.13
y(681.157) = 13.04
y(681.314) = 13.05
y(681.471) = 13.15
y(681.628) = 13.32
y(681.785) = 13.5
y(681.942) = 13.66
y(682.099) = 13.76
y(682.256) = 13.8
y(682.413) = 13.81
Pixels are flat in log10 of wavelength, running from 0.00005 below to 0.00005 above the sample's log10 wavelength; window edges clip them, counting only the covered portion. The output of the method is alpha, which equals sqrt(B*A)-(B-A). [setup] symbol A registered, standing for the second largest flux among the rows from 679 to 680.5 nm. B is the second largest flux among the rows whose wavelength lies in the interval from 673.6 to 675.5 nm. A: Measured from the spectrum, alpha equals 14.8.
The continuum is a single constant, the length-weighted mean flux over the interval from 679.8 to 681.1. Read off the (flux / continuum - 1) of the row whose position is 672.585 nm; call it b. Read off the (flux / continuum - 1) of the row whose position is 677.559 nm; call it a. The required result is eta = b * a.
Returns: 0.0007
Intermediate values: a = 0.01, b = 0.048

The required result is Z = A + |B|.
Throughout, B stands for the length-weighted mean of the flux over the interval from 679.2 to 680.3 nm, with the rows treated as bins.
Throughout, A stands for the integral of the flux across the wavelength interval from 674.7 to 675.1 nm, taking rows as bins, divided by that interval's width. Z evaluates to 27.4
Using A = 13.2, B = 14.3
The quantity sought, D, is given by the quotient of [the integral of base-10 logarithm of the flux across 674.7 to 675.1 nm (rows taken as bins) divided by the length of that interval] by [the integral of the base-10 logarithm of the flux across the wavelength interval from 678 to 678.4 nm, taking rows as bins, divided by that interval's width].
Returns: 0.99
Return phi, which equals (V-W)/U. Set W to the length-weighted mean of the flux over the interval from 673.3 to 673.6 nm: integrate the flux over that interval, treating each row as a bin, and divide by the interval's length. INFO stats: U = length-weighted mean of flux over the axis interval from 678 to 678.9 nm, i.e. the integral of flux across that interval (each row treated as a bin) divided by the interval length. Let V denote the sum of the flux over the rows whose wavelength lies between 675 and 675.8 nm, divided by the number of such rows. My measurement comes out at -0.04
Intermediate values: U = 13.6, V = 13.5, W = 14.0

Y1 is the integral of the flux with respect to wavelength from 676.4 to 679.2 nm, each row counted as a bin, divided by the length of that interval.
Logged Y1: 13.9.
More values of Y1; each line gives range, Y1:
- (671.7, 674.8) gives 14.0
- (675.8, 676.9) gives 14.2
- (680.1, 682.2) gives 13.5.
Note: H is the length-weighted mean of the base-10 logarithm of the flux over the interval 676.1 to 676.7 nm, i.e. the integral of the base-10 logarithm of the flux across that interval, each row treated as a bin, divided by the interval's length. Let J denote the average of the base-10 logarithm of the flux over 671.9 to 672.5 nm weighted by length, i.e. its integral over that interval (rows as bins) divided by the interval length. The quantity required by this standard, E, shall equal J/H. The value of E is 1.01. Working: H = 1.16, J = 1.17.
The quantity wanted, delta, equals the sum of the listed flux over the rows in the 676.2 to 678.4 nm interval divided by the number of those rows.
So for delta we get 14.0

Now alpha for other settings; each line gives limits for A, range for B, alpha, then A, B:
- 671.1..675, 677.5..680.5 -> 15.2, 14.94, 14.36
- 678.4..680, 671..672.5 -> 14.1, 14.36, 14.94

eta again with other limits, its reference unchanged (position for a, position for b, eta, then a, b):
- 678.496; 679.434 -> -0.0005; -0.01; 0.045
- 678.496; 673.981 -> 0.0003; -0.01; -0.030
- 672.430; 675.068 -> -0.0018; 0.05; -0.035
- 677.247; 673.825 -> -0.0004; 0.02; -0.018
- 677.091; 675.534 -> -0.0002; 0.02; -0.009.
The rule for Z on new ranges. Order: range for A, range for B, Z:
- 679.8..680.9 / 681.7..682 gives 27.4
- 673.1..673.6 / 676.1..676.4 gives 28.4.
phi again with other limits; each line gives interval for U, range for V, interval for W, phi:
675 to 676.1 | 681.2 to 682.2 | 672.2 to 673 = -0.08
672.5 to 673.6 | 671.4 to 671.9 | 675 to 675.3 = 0.11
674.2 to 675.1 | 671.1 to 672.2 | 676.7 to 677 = 0.05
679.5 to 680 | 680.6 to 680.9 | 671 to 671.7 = -0.09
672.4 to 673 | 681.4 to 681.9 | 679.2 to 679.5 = -0.07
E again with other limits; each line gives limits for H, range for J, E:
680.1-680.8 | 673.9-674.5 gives 0.98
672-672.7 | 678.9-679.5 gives 0.99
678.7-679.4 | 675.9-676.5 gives 1.01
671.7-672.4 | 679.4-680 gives 0.99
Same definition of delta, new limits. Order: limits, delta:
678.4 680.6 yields 14.0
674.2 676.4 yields 13.5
